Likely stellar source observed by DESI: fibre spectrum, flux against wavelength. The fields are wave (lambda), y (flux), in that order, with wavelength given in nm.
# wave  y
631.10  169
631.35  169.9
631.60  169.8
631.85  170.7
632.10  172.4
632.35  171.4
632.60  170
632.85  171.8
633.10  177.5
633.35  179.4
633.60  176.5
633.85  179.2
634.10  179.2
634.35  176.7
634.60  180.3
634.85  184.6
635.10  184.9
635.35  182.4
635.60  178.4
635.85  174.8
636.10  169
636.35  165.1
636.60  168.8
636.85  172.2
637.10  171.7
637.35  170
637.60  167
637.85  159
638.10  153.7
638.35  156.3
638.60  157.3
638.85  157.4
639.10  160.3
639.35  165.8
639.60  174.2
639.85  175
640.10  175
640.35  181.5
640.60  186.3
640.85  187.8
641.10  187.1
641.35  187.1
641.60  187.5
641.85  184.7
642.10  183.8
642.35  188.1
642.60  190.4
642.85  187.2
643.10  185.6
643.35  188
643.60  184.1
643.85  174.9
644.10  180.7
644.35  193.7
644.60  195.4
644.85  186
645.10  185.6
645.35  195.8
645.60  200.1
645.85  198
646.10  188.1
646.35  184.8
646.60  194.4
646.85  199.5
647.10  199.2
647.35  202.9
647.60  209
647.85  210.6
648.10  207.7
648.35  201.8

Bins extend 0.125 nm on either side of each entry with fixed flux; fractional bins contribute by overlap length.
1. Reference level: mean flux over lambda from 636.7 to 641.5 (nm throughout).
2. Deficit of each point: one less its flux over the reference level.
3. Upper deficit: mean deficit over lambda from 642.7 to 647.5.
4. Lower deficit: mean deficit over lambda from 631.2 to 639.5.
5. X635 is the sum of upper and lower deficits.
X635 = -0.118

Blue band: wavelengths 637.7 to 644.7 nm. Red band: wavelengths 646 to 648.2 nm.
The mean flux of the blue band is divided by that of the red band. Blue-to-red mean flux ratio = 0.89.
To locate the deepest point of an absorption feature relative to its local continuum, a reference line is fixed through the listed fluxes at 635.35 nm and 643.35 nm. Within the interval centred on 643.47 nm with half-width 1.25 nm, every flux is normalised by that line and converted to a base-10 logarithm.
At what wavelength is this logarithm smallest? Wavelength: 643.85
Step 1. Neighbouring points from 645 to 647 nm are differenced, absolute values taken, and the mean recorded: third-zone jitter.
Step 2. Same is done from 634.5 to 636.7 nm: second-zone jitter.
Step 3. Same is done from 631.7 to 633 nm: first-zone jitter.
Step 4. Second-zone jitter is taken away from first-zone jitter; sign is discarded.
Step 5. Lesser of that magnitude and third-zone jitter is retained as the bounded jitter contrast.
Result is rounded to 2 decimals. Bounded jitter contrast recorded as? 2.04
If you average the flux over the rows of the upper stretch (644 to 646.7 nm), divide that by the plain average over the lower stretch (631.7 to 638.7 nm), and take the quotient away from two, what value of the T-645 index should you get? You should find 0.89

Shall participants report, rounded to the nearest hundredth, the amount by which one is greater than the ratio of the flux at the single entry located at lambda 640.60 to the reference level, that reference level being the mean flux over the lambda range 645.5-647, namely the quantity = 0.04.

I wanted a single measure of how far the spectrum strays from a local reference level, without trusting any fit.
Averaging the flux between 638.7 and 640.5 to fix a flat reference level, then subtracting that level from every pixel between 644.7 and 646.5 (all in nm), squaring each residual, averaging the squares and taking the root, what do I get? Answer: 22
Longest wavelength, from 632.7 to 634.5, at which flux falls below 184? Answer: 634.35 nm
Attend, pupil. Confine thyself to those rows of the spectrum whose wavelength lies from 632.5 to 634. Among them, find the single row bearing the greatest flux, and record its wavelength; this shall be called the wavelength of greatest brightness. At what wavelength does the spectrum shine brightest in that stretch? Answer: 633.35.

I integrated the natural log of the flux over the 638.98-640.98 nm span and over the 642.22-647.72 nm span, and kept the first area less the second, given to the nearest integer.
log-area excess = -19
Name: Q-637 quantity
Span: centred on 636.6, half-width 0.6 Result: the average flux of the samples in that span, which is 169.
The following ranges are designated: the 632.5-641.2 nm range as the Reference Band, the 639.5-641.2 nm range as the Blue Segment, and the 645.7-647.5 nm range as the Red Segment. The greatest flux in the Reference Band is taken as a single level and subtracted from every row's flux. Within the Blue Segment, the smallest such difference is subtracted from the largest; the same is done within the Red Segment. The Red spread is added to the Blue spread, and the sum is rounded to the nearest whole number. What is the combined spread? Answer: 32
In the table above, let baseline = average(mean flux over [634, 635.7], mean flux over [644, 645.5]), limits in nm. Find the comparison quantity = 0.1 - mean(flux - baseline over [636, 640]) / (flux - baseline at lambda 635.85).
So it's -1.8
